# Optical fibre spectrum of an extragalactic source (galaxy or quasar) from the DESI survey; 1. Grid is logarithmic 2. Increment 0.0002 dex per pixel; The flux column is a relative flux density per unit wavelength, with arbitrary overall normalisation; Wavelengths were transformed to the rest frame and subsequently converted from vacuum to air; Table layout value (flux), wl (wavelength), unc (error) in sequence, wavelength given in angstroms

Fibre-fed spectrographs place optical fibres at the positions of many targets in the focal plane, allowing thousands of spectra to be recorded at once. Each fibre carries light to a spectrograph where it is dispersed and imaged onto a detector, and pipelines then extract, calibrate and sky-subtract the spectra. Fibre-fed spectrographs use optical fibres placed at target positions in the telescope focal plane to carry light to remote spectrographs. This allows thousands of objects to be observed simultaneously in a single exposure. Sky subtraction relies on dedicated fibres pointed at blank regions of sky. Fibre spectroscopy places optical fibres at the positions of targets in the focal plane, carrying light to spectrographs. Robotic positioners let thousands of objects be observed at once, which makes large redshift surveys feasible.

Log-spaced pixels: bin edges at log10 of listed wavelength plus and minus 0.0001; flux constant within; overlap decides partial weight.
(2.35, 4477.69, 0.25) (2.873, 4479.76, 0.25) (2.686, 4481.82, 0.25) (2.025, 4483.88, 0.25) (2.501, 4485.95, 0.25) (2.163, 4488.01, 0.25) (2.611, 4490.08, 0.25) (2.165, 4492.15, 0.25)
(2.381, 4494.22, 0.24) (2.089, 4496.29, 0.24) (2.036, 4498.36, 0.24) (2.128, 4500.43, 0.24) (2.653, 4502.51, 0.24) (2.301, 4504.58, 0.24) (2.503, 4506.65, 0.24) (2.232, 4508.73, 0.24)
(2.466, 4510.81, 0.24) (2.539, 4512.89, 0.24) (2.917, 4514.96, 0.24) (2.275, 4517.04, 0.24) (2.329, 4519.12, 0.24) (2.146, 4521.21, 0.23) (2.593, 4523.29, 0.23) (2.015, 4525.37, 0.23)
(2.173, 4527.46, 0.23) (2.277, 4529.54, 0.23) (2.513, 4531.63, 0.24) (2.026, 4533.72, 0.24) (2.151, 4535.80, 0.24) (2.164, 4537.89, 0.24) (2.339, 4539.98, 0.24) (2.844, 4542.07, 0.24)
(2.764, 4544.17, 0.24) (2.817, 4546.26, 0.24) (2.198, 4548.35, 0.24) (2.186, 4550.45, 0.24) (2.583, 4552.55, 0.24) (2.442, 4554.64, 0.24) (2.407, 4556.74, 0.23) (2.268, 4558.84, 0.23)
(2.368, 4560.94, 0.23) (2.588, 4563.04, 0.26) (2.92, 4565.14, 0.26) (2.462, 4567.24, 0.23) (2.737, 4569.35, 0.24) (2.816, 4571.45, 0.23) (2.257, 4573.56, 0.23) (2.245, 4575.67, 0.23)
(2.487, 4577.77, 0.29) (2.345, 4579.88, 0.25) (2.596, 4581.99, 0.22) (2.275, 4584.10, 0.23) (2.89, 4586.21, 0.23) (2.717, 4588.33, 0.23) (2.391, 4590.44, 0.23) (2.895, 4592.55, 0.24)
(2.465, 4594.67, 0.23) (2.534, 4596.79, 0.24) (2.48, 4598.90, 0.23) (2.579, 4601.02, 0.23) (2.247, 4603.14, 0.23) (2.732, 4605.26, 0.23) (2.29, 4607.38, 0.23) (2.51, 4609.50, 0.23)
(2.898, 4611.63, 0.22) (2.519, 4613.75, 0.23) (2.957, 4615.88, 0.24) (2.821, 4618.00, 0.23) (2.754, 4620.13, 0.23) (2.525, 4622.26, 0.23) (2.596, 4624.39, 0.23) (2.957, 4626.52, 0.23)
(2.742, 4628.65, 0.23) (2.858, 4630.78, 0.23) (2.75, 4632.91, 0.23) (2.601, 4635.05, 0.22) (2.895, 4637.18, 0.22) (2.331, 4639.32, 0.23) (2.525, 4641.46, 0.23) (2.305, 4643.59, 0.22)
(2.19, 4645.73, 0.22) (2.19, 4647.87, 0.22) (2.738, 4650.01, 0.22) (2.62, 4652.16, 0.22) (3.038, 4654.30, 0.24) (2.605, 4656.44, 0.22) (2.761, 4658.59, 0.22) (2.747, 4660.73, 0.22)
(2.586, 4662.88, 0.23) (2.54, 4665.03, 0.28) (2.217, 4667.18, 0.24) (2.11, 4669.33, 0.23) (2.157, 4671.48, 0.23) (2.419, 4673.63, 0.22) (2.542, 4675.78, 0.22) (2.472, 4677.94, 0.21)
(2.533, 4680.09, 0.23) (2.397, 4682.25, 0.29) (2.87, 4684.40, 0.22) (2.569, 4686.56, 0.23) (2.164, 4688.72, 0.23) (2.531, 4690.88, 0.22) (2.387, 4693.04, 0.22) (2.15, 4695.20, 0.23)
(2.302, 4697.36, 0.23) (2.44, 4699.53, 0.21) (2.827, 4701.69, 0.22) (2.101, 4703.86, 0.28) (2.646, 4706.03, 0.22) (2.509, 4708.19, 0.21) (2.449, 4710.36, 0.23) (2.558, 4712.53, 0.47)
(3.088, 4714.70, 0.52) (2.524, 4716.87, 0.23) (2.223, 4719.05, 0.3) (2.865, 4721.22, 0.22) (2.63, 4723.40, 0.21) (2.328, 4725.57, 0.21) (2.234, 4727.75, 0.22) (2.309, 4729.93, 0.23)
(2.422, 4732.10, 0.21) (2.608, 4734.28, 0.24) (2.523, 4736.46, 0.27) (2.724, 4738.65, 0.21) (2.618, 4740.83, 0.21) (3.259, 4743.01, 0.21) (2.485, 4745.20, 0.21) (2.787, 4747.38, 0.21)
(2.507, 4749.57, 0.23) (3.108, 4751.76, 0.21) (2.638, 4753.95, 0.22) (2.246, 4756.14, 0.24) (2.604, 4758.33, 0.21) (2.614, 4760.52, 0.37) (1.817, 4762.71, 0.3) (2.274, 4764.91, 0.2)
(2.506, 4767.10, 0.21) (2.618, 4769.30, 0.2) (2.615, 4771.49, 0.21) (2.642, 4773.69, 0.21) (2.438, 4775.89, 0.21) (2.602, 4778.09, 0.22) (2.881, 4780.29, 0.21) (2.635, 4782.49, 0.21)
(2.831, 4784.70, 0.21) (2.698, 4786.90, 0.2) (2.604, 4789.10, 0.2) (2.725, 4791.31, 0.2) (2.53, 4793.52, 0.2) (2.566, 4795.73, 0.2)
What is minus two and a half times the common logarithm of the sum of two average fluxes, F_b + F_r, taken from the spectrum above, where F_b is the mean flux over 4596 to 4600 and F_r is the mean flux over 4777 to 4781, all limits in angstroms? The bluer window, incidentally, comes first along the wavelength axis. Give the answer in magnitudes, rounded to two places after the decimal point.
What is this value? -1.80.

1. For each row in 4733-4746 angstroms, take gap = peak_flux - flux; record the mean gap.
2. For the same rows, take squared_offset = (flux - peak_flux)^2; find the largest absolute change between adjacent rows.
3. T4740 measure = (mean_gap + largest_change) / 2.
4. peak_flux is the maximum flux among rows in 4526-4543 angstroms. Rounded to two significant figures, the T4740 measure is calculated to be 0.13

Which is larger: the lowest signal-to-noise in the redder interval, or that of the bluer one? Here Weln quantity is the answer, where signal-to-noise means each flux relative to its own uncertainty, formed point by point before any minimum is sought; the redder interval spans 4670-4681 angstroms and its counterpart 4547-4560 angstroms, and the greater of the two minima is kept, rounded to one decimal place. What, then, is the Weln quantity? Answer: 9.4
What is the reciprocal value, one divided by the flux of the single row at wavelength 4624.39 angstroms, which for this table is 0.39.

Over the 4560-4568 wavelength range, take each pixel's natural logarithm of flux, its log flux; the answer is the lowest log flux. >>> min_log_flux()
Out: 0.86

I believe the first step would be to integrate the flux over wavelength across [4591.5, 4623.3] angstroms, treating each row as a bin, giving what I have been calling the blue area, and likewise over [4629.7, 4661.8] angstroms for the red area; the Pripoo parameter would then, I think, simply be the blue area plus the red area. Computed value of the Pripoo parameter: 167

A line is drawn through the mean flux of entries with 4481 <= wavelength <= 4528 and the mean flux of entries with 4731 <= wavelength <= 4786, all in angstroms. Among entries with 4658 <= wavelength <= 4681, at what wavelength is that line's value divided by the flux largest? 4669.33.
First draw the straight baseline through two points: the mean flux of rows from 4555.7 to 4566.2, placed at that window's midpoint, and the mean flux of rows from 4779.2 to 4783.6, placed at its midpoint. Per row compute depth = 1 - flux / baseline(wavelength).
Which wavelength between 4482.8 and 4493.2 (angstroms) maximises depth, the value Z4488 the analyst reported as 4483.88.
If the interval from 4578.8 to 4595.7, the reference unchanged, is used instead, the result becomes 4584.10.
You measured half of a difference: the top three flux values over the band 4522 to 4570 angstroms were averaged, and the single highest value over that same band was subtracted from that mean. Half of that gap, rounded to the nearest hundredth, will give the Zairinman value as -0.03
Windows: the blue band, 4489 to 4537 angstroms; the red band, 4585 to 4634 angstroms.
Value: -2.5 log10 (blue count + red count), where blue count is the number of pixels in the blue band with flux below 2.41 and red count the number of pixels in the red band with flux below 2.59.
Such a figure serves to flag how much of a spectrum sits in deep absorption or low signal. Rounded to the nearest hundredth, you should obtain -3.49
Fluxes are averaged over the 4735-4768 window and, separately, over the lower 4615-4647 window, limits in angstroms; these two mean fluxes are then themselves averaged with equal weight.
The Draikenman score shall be 2.62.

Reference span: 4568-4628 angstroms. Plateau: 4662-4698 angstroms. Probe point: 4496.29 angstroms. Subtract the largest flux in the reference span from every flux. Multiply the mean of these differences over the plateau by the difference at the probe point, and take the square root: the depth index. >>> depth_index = 0.69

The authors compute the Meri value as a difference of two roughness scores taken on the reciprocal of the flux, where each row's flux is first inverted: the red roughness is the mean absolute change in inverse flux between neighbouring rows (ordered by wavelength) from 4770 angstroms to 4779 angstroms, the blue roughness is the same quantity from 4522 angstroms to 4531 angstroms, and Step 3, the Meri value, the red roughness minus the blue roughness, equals -0.04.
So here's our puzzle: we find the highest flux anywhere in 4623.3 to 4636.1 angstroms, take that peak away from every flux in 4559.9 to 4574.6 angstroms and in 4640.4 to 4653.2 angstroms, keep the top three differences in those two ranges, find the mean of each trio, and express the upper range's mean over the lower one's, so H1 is 2.48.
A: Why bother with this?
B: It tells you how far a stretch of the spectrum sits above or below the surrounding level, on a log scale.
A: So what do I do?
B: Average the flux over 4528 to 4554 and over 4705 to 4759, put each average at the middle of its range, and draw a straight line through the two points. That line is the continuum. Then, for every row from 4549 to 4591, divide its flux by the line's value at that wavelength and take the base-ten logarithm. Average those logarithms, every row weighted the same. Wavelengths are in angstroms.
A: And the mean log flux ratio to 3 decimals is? 0.010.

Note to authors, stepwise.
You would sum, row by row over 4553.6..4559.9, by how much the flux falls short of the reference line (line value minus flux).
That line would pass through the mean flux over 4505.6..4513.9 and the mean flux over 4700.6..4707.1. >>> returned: 0.25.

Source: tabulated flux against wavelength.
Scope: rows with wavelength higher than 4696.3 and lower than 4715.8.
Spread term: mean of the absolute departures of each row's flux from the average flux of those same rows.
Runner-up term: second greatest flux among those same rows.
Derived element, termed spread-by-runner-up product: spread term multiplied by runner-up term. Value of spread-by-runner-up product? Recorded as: 0.6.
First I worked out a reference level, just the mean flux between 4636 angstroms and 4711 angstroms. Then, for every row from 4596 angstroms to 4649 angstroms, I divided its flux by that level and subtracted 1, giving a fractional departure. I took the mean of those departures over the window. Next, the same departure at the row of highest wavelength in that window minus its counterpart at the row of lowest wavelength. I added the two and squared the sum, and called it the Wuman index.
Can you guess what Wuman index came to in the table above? 0.009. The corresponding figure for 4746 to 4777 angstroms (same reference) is 0.015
